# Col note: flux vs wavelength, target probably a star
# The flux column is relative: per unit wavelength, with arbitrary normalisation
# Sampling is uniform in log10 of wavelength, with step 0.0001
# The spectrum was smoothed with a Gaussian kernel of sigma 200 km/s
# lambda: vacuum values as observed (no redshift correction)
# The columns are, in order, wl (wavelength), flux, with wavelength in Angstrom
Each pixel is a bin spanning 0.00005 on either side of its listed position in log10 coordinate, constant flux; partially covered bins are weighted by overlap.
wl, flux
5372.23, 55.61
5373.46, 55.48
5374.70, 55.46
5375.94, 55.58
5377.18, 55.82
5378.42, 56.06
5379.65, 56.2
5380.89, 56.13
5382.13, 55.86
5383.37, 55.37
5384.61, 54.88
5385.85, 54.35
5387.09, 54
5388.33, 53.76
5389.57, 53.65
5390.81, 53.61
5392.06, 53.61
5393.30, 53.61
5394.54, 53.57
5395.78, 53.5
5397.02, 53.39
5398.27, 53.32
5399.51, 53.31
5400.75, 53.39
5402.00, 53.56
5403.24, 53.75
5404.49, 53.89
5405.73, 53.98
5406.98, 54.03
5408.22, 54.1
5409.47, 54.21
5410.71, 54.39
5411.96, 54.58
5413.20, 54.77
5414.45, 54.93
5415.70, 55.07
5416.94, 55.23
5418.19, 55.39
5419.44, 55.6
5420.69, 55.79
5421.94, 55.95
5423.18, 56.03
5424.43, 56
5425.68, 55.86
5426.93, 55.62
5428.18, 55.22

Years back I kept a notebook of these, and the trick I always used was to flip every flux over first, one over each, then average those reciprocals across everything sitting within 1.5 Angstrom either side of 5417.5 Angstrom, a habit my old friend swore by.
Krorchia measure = 0.0181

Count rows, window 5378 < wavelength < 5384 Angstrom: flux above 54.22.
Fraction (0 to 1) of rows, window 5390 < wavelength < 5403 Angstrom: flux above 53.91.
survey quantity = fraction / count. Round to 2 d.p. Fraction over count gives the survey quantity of 0.00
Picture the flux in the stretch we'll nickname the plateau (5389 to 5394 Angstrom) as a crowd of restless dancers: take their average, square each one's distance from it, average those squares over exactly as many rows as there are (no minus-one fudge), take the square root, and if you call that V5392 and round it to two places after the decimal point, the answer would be 0.02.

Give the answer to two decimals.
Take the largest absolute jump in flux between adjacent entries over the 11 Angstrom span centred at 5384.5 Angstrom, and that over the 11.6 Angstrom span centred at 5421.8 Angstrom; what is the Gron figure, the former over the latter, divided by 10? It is 0.22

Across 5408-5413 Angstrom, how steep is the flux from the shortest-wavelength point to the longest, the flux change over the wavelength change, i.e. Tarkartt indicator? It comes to 0.13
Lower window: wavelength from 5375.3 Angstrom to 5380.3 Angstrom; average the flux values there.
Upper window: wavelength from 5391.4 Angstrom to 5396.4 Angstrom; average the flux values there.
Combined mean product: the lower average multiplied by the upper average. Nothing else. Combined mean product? 2996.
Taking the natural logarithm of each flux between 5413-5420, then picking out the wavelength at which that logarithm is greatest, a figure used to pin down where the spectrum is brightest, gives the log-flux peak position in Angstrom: 5419.44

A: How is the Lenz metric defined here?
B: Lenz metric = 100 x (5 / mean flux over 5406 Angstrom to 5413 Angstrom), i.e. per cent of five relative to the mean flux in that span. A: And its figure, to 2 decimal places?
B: 9.21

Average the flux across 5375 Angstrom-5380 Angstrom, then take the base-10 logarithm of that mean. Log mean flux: 1.75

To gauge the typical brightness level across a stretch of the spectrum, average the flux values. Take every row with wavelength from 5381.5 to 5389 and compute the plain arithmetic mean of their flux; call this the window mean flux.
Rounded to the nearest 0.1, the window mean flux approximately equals 54.7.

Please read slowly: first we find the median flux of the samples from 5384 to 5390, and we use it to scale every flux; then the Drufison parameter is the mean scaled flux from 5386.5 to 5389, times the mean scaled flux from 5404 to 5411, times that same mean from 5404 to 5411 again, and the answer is 1.00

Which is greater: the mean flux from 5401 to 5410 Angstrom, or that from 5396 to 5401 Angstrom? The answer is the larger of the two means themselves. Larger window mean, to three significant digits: 53.9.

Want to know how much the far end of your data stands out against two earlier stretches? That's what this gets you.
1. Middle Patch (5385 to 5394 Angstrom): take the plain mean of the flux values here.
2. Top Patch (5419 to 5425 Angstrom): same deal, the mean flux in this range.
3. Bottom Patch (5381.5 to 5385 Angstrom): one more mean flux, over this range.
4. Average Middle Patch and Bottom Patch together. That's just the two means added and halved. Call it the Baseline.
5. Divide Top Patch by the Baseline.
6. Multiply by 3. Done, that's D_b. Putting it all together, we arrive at 3.07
